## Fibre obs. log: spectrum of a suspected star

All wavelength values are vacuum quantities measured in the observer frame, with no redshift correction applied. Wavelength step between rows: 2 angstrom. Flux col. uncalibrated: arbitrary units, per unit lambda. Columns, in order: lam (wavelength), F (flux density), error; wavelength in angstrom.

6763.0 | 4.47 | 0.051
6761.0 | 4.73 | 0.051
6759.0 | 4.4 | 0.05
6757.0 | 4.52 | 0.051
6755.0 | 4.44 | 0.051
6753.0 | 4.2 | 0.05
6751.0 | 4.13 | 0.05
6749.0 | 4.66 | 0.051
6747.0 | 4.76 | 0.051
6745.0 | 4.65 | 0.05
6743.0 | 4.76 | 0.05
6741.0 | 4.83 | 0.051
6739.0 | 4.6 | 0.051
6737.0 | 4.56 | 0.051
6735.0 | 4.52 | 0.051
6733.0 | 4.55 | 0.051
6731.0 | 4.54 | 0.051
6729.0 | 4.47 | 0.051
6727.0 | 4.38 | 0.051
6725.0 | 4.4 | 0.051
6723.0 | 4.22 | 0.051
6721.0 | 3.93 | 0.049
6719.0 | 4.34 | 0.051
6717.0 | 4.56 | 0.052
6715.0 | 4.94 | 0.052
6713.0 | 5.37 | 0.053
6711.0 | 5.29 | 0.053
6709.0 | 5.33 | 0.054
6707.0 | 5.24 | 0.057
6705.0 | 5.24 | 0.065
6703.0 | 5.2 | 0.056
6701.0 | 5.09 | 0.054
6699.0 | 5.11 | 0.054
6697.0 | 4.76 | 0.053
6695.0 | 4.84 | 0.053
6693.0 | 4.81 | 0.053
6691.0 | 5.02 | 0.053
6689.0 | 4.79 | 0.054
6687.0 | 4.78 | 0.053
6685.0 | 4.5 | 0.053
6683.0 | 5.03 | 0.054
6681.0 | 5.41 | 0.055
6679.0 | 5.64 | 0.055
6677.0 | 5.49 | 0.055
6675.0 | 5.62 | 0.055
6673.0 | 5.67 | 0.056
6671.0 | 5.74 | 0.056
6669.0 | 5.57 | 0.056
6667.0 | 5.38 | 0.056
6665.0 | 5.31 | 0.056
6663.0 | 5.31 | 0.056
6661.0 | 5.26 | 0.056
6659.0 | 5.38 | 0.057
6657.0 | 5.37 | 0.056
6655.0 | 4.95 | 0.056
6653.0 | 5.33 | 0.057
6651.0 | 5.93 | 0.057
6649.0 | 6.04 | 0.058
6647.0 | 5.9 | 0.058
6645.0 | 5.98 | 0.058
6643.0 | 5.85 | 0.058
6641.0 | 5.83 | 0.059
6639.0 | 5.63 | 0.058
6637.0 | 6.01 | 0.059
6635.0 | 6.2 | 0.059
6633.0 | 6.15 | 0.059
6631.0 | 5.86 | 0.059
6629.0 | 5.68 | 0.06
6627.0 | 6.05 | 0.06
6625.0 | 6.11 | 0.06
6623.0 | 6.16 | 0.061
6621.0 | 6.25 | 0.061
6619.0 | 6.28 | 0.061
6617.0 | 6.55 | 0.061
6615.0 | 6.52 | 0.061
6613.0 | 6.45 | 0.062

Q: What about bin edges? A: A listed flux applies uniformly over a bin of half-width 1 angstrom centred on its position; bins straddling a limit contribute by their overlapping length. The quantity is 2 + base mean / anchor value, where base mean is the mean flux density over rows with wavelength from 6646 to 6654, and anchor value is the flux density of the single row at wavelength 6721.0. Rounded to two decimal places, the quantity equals 3.48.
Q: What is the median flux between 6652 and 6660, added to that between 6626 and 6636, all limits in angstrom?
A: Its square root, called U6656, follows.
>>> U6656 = 3.38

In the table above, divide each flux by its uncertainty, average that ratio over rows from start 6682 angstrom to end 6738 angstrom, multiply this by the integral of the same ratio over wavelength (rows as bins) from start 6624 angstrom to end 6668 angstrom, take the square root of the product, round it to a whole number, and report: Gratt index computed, 625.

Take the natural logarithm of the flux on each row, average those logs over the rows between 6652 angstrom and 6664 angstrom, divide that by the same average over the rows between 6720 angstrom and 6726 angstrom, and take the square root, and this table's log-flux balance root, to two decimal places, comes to 1.08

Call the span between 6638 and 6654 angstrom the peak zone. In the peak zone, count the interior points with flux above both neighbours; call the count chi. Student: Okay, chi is 2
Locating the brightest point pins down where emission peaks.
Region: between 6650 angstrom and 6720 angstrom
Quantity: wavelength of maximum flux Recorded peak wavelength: 6651.0 angstrom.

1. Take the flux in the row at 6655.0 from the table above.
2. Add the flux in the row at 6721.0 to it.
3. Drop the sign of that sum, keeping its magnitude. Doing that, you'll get 8.9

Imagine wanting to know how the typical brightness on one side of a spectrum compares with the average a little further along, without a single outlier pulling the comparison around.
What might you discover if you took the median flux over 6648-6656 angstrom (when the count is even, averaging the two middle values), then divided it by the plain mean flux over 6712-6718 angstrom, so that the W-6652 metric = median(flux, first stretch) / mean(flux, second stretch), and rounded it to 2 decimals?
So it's 1.14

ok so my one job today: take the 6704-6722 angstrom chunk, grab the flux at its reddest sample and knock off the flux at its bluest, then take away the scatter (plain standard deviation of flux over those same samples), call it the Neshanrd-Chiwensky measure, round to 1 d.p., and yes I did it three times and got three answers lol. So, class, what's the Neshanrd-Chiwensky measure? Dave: -1.8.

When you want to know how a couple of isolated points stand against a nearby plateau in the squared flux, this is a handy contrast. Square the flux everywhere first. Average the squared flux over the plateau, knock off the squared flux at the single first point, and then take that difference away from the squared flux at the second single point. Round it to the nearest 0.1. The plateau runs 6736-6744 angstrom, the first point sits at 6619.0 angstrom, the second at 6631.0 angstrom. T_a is 51.8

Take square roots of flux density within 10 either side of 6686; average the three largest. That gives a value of 2.35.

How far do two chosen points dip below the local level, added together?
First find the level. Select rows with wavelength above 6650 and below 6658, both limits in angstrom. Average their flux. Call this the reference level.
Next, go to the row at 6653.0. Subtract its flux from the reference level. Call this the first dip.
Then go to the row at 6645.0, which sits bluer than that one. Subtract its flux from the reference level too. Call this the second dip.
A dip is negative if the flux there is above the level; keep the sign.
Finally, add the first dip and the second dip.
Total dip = -0.5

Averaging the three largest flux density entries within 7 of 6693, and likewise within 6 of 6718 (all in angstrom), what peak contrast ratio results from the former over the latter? 1.01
